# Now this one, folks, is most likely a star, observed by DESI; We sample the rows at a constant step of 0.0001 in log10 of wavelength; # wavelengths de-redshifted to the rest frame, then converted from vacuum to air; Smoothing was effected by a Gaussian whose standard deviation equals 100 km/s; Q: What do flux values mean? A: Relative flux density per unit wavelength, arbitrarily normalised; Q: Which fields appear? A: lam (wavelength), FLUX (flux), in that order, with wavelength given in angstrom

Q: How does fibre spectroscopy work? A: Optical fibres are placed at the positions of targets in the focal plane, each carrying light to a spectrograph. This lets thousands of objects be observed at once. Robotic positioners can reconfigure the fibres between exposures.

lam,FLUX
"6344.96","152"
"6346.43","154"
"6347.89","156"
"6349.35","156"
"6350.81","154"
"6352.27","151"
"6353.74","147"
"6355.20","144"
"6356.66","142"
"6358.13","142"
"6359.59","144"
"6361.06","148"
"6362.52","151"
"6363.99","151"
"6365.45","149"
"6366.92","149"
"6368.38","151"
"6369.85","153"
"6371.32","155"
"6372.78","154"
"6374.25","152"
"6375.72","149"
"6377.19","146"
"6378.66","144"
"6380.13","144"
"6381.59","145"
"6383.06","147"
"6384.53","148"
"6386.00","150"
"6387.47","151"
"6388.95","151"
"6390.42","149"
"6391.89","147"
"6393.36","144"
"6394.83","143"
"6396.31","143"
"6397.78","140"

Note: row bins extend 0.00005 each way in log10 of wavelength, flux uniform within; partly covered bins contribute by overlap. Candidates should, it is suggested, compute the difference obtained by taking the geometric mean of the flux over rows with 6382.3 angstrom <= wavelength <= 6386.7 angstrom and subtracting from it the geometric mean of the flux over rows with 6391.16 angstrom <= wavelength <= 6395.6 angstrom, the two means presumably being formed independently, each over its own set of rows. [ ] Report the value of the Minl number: 4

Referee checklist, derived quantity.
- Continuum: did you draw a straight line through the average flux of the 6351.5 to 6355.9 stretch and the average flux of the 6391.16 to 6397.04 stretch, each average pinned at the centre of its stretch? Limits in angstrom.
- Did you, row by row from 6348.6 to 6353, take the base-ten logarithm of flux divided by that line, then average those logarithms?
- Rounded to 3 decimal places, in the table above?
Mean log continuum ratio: 0.018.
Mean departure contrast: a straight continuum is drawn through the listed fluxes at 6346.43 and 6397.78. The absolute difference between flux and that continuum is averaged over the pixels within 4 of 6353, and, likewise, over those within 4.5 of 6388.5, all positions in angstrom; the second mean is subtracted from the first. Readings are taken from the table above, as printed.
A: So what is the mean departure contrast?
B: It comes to -2.2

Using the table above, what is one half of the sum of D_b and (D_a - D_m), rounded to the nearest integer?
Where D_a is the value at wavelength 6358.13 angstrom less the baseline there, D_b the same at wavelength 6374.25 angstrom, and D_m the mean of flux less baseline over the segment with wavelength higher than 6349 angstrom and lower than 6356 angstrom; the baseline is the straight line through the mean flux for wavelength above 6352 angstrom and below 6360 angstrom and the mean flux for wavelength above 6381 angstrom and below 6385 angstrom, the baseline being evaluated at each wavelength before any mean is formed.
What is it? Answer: -1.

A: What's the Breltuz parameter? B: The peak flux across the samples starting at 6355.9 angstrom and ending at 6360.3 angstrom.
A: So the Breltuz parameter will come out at 144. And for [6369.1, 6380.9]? 155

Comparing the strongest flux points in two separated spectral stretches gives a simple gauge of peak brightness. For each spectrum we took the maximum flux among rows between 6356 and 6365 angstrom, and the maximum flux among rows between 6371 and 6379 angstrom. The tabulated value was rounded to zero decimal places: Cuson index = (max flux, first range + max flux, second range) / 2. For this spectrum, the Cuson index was 153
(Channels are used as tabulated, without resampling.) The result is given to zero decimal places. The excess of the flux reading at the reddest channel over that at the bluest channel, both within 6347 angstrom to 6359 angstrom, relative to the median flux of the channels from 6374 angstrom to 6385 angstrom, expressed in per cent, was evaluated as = -10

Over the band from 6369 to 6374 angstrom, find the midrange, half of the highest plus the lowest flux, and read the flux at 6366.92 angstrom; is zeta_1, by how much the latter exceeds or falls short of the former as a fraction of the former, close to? -0.03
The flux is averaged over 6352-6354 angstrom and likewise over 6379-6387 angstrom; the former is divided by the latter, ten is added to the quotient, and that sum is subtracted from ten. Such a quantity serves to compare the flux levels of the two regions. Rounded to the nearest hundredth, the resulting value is -1.01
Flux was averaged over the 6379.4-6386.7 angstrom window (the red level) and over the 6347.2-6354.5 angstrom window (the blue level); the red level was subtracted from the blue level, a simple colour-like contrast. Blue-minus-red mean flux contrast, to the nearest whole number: 6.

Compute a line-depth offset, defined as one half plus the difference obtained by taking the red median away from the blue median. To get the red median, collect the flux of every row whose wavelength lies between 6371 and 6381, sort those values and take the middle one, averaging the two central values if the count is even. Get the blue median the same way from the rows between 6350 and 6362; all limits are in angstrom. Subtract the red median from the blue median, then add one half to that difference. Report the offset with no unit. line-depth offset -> -3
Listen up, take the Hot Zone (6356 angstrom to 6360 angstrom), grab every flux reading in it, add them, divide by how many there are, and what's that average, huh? 143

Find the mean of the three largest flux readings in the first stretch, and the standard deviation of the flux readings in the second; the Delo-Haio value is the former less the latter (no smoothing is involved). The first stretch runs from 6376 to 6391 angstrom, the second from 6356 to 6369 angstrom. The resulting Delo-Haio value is 147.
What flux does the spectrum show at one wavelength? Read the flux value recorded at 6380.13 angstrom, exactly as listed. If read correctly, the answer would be 144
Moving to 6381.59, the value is 145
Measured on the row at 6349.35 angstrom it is 156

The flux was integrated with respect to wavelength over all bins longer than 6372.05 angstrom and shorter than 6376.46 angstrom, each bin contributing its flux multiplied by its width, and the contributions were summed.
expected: 668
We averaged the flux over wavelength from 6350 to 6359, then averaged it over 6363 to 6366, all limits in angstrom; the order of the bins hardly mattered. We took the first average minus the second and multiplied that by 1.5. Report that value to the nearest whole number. -5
